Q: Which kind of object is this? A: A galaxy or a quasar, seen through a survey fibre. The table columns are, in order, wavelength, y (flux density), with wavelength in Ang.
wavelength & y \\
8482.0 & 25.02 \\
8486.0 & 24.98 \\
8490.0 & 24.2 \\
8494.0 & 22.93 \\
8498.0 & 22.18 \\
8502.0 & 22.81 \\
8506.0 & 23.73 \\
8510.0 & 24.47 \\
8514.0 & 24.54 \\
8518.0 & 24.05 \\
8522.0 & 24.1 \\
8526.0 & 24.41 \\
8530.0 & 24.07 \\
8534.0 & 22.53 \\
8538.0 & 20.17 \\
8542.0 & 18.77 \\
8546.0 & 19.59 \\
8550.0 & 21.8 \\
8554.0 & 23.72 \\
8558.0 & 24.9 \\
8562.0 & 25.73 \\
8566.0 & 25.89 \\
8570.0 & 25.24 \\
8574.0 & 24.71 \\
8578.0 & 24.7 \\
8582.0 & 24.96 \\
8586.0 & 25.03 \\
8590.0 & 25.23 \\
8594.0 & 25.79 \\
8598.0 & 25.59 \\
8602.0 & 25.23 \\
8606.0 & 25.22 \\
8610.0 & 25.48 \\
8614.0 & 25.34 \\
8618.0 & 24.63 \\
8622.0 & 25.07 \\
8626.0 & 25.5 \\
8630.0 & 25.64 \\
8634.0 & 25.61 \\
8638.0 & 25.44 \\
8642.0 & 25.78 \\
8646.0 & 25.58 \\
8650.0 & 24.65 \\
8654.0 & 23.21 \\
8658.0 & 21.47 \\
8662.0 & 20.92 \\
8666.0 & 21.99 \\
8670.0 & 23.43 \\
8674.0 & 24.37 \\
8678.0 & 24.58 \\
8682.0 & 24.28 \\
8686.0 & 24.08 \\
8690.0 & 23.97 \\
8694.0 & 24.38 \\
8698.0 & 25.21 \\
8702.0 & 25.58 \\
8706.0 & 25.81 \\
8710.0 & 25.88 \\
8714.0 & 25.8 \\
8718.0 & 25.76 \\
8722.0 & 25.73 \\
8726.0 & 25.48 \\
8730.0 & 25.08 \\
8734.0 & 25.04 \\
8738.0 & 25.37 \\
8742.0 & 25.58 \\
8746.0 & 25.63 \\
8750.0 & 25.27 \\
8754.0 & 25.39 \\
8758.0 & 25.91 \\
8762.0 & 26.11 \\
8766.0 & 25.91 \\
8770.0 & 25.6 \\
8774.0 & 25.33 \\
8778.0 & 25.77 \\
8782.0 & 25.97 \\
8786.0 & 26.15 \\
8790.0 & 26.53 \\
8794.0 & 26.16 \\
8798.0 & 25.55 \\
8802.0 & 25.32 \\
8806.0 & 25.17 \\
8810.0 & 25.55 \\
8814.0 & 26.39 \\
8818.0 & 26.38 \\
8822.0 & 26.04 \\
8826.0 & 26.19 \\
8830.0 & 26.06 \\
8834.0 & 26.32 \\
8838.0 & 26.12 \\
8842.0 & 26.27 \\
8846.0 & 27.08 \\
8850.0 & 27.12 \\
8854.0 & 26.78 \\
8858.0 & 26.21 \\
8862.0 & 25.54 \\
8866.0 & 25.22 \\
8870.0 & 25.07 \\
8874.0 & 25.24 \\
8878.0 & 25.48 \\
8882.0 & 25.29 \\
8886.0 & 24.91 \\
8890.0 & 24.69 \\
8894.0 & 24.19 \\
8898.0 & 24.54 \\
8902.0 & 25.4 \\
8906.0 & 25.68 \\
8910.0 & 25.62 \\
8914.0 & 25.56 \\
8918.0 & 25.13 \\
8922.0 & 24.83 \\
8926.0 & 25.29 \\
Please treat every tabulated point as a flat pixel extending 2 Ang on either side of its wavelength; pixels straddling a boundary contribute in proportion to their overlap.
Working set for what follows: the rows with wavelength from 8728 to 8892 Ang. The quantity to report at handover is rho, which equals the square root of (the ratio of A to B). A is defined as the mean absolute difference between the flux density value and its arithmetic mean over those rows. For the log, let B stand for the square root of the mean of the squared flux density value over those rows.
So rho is 0.14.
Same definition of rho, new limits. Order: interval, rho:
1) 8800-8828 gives 0.13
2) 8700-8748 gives 0.09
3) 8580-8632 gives 0.10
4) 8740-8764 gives 0.10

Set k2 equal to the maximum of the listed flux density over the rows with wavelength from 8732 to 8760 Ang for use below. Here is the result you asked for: 25.91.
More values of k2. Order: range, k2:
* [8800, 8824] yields 26.39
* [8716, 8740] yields 25.76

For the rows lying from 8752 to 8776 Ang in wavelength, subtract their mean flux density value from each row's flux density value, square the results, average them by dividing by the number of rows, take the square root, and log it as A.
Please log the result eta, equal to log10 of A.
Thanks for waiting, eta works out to -0.5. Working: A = 0.29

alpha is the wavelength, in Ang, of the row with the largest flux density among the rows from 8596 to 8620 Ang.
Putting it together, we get 8598.0 Ang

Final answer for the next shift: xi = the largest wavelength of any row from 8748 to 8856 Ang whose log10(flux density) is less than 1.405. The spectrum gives 8806.0 Ang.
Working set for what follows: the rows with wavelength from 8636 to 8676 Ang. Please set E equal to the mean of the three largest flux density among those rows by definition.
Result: 25.6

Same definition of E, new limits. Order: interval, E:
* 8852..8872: 26.2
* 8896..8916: 25.6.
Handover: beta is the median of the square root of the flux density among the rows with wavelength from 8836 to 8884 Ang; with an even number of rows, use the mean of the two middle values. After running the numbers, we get 5.08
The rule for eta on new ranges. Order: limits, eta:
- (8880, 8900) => -0.4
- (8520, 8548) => 0.3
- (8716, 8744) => -0.6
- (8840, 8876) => -0.1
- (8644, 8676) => 0.2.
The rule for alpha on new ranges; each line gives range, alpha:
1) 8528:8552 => 8530.0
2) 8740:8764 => 8762.0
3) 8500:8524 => 8514.0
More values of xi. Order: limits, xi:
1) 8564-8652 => 8650.0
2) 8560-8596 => 8590.0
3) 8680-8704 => 8698.0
